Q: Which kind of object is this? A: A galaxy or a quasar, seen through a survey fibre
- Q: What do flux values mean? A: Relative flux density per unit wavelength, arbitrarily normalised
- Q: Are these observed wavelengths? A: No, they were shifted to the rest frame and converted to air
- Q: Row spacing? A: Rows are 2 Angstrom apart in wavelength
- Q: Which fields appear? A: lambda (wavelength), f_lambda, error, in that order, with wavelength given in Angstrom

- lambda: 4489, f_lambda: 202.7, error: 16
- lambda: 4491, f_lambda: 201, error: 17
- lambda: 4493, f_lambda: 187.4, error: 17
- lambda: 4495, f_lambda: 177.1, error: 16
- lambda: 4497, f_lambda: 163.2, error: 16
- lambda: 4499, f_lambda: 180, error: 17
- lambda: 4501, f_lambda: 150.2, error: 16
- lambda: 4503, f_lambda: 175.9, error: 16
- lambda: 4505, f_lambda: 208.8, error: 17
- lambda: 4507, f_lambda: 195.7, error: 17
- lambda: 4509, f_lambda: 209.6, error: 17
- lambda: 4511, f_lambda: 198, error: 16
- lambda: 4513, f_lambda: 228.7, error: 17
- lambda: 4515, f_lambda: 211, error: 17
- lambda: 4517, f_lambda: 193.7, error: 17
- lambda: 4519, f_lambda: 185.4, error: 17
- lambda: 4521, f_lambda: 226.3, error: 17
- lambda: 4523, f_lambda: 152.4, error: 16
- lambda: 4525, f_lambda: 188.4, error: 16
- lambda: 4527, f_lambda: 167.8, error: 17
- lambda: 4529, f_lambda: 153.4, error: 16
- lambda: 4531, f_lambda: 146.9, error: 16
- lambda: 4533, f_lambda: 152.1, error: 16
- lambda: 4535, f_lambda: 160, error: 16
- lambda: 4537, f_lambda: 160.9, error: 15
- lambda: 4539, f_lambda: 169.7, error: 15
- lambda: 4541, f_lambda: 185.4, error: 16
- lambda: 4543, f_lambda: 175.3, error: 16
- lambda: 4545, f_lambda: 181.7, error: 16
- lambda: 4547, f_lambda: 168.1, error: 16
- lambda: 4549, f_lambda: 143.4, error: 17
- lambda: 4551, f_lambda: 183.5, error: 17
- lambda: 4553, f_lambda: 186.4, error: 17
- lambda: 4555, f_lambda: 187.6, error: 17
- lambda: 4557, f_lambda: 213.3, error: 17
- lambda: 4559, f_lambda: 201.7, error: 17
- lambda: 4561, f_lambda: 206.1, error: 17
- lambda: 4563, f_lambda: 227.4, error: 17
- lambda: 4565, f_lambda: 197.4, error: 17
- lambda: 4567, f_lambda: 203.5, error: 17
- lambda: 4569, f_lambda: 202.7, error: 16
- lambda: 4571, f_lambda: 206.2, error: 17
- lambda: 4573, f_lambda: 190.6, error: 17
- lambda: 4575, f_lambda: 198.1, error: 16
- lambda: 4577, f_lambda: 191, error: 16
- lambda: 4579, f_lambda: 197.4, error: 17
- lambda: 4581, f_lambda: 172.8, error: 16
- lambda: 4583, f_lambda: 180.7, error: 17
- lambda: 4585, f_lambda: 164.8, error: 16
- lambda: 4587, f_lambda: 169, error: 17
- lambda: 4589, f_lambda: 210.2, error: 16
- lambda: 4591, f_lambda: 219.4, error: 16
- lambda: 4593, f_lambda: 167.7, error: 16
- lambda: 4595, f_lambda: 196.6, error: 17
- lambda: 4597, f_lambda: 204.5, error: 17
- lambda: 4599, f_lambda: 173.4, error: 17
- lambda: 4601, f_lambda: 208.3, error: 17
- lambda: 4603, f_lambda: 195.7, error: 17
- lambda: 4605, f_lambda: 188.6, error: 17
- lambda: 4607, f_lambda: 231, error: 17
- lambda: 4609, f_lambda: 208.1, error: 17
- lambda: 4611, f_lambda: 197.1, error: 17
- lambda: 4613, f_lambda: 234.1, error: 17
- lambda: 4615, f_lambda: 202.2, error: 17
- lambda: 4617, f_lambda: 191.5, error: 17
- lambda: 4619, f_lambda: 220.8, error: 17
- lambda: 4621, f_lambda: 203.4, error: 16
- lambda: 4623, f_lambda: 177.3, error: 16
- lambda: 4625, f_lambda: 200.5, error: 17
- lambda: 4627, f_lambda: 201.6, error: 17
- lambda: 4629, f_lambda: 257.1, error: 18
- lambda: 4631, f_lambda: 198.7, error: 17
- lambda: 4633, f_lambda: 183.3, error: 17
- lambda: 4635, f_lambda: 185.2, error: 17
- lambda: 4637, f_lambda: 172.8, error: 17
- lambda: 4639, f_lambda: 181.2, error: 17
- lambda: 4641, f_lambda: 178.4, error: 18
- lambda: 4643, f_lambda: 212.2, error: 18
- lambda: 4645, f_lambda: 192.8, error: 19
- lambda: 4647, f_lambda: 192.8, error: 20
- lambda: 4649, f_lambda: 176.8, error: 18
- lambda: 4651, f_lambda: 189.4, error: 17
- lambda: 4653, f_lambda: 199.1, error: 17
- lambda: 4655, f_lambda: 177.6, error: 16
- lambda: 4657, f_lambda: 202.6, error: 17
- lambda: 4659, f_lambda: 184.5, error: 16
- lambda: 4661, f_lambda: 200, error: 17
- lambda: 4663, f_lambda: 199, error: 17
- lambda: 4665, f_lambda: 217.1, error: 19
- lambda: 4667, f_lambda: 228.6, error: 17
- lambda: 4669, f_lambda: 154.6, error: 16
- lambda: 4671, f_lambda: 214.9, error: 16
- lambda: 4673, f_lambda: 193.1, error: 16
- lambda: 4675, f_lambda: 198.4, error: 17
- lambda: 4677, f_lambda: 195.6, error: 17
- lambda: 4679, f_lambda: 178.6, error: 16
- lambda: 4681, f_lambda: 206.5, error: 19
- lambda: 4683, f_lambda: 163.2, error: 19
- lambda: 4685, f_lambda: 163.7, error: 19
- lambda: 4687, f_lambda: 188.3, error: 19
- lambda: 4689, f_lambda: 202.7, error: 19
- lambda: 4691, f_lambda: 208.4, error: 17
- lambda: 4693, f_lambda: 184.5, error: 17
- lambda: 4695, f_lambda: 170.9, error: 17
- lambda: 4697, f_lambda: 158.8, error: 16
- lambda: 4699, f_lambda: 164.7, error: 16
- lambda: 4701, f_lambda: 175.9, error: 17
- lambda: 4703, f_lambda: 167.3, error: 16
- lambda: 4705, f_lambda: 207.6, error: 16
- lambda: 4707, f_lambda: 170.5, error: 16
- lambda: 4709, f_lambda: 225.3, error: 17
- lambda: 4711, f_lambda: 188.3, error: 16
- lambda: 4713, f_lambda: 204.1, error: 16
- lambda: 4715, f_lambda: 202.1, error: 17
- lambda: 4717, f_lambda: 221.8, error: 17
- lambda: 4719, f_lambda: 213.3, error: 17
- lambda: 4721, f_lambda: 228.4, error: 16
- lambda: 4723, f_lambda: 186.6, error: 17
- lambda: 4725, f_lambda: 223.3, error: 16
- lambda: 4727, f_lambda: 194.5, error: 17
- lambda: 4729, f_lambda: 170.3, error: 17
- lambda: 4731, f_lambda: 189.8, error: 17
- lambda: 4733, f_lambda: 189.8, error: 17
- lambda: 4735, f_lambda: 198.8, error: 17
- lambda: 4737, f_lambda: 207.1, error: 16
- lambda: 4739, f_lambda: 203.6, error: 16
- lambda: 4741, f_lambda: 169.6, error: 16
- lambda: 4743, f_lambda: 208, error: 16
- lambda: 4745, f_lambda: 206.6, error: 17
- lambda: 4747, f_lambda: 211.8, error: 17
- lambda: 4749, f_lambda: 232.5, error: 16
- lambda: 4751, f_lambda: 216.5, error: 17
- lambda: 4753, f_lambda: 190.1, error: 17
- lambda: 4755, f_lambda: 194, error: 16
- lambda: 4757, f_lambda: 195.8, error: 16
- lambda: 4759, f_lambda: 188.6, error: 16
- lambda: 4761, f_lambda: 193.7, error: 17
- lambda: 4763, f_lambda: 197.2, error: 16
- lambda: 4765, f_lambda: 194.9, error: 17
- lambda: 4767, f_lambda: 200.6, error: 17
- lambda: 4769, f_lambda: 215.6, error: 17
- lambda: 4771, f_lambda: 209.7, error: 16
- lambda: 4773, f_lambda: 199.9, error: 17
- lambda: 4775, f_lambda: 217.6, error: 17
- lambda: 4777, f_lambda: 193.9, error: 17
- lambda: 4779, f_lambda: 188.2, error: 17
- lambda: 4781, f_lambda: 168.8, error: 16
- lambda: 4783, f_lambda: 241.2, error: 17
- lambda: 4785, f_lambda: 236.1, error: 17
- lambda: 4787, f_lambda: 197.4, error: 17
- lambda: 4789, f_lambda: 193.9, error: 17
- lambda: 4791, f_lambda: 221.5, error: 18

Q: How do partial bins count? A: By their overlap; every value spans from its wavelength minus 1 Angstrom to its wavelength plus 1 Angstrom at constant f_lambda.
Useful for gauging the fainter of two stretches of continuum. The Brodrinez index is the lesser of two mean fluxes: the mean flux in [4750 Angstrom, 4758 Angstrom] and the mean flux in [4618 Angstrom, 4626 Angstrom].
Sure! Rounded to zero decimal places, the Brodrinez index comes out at 199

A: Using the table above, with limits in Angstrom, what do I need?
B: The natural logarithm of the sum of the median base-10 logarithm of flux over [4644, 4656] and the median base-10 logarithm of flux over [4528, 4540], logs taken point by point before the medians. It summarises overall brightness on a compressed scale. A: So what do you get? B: 1.50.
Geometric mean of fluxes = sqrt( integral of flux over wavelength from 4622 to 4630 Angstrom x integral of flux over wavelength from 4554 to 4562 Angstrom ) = 1645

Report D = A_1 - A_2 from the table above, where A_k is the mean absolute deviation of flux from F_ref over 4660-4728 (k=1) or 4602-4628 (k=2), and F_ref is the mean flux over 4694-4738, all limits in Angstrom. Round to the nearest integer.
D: 4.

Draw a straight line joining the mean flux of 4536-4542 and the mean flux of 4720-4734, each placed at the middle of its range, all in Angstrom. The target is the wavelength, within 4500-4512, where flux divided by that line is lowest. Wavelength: 4501 Angstrom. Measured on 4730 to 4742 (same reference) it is 4741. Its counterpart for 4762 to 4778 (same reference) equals 4777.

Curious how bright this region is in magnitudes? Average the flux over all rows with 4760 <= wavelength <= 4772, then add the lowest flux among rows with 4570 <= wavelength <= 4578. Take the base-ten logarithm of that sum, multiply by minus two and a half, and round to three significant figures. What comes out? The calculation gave -6.48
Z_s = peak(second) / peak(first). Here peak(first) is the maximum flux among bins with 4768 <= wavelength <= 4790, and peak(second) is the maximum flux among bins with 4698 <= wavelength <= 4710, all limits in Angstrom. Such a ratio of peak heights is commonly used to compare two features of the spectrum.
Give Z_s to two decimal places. 0.93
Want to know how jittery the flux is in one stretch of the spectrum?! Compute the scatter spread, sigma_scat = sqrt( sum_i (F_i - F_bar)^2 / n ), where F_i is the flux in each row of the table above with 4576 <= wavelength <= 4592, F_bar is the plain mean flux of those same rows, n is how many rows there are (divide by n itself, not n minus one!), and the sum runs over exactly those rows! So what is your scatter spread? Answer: 19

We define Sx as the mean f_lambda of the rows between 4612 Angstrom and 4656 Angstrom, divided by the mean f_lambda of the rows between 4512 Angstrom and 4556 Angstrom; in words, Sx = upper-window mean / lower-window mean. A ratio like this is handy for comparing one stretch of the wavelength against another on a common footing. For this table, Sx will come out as 1.11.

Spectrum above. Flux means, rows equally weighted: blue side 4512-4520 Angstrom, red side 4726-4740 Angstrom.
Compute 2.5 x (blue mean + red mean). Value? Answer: 995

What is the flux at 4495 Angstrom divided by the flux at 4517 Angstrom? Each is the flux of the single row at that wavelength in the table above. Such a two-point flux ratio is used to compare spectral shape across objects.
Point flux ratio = 0.91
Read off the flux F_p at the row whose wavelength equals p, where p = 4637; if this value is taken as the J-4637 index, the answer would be 172.8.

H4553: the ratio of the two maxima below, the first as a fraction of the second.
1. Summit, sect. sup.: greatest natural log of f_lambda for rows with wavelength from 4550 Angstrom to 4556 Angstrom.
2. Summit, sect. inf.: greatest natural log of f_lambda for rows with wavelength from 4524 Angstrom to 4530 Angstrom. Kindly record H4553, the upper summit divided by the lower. 1.00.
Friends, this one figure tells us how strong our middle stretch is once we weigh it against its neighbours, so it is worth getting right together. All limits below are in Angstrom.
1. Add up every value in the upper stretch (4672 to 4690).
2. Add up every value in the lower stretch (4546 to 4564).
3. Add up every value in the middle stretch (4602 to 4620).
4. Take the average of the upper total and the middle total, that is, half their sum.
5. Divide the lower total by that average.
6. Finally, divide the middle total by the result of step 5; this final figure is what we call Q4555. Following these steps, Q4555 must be 1937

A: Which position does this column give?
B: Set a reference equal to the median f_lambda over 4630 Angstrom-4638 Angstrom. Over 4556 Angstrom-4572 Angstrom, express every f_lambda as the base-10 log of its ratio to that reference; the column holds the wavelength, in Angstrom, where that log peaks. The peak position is 4563 Angstrom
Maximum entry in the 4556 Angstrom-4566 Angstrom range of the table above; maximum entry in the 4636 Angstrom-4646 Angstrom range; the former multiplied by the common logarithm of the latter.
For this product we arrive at 529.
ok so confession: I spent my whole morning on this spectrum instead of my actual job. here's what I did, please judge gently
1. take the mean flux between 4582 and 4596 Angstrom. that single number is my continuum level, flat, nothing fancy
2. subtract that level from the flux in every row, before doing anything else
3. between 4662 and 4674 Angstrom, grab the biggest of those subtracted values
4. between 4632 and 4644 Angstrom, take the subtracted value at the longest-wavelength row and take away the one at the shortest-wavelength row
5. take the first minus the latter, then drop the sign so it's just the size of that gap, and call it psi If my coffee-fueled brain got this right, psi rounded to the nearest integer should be 13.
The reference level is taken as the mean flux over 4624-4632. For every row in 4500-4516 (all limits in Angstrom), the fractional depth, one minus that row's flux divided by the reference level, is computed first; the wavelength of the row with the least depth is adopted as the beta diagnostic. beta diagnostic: 4513 Angstrom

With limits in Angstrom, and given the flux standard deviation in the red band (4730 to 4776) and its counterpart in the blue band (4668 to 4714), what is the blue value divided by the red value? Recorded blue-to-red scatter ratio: 1.5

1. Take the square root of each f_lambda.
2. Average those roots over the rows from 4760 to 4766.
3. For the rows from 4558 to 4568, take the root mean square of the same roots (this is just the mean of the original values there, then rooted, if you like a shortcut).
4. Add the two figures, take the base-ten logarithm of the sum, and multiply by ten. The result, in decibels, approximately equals 14.5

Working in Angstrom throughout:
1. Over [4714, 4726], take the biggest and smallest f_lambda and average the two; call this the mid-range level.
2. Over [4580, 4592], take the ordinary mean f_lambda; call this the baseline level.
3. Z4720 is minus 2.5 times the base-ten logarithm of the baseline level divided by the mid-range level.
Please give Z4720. 0.118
